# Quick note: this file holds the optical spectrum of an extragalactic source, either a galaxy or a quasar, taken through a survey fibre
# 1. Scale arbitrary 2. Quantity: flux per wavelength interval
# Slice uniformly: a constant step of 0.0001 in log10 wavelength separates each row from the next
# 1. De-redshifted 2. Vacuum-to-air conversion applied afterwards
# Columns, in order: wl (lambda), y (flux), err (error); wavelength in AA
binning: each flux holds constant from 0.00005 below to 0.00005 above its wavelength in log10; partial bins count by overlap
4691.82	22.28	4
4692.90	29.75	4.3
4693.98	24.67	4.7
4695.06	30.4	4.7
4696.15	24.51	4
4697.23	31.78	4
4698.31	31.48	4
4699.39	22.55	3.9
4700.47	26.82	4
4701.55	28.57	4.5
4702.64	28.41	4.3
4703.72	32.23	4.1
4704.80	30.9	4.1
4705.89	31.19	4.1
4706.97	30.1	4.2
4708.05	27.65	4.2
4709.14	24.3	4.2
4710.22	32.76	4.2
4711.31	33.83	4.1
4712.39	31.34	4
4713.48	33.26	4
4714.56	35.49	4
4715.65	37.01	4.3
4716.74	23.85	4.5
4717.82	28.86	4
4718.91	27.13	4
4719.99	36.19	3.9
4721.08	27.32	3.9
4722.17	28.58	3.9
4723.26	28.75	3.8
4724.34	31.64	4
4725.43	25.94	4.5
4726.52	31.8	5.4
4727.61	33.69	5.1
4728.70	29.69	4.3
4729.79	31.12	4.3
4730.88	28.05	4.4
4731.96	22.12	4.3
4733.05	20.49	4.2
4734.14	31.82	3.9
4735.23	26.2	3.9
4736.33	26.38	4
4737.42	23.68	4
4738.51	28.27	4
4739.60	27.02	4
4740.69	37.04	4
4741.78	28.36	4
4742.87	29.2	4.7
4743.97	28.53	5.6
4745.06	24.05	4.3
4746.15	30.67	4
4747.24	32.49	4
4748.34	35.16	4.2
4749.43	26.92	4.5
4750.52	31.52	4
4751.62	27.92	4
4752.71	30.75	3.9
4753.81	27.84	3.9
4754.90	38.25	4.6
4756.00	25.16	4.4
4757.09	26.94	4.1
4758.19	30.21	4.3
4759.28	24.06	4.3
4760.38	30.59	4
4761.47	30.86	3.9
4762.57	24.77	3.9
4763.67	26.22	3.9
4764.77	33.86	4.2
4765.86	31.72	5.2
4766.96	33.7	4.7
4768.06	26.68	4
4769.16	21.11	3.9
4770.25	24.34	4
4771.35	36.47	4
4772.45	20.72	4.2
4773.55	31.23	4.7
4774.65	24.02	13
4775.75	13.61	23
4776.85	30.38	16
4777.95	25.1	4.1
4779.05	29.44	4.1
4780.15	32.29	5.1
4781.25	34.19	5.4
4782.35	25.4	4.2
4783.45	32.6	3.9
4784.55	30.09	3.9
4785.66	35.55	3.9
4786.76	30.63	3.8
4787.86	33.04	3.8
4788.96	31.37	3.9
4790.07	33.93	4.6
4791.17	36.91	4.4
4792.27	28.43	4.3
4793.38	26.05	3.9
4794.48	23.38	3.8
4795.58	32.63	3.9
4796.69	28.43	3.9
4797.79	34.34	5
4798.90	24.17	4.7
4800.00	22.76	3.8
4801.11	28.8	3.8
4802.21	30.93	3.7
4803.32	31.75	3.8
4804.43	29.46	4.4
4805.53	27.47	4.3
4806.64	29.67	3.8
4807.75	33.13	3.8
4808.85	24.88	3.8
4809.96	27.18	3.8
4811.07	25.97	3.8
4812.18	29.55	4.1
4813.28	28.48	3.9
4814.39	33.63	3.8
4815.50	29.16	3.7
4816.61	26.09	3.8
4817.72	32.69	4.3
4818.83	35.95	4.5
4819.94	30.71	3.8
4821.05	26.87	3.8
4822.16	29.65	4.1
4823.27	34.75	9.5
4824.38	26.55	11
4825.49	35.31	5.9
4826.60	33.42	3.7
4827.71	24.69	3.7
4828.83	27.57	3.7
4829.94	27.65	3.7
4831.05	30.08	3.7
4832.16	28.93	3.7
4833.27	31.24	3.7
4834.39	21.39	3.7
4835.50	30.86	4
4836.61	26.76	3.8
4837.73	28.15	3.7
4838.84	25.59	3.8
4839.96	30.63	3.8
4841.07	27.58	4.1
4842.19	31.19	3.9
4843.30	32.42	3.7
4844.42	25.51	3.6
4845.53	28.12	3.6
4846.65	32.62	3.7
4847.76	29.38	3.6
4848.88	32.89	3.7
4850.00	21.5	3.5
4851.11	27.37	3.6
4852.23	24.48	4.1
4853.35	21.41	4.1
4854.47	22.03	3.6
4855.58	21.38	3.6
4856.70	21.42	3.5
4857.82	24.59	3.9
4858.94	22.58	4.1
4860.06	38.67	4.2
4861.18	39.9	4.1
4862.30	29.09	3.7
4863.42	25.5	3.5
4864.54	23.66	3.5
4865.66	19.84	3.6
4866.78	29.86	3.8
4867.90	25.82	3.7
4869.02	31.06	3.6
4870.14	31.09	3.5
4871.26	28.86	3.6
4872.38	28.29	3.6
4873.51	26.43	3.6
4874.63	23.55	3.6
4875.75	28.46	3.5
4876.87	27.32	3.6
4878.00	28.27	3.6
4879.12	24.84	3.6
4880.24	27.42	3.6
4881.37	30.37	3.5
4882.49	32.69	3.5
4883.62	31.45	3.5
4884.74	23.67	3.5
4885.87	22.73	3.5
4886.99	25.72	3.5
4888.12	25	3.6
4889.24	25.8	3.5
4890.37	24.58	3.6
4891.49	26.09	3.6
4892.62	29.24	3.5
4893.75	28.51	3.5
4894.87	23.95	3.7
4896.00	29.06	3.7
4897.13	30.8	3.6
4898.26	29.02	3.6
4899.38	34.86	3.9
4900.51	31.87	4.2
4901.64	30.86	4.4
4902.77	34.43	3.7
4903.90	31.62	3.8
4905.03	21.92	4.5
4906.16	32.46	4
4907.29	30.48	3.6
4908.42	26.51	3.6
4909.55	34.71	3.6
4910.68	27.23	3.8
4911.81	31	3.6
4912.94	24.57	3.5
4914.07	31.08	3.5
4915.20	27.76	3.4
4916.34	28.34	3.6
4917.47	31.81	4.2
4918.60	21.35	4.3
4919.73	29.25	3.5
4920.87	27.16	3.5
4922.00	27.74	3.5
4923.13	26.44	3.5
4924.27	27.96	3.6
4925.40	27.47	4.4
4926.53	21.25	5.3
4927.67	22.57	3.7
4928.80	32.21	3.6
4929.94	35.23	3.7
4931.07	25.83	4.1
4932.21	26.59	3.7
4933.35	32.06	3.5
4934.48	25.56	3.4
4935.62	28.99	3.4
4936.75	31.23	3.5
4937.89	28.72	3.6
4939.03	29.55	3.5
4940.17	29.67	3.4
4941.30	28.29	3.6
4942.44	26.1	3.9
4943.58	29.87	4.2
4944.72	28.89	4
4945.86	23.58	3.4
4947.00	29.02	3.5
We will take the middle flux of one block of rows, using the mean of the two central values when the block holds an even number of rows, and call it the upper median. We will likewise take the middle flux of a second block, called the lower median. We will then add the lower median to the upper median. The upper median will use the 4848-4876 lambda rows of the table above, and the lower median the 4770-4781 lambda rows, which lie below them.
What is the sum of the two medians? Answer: 53.1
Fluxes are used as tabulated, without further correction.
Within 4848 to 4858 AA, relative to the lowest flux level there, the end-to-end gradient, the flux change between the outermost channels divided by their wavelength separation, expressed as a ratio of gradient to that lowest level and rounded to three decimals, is -0.043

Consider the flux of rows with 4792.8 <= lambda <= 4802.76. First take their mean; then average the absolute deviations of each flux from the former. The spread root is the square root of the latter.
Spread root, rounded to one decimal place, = 1.9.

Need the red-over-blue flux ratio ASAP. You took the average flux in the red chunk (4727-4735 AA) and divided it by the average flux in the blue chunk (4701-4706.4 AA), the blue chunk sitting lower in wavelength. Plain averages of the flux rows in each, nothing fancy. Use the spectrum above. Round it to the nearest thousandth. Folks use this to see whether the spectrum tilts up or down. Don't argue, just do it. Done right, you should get 0.930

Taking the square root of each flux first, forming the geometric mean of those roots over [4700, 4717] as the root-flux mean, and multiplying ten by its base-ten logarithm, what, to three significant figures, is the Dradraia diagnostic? 7.40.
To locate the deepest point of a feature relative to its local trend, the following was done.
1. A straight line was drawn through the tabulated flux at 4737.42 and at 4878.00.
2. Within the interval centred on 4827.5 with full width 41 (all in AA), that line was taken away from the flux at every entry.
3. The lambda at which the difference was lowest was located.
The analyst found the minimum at 4834.39 AA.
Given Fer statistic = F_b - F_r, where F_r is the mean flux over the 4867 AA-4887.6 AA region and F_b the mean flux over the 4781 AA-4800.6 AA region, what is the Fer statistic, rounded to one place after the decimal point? 2.5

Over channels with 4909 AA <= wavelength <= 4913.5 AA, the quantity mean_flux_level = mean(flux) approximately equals 29.4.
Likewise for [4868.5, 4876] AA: 28.2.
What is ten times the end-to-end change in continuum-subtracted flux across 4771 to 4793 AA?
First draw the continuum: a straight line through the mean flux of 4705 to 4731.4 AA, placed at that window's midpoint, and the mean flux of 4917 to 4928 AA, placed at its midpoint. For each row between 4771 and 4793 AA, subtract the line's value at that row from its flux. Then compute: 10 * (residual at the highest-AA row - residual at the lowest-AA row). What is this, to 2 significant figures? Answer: -76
